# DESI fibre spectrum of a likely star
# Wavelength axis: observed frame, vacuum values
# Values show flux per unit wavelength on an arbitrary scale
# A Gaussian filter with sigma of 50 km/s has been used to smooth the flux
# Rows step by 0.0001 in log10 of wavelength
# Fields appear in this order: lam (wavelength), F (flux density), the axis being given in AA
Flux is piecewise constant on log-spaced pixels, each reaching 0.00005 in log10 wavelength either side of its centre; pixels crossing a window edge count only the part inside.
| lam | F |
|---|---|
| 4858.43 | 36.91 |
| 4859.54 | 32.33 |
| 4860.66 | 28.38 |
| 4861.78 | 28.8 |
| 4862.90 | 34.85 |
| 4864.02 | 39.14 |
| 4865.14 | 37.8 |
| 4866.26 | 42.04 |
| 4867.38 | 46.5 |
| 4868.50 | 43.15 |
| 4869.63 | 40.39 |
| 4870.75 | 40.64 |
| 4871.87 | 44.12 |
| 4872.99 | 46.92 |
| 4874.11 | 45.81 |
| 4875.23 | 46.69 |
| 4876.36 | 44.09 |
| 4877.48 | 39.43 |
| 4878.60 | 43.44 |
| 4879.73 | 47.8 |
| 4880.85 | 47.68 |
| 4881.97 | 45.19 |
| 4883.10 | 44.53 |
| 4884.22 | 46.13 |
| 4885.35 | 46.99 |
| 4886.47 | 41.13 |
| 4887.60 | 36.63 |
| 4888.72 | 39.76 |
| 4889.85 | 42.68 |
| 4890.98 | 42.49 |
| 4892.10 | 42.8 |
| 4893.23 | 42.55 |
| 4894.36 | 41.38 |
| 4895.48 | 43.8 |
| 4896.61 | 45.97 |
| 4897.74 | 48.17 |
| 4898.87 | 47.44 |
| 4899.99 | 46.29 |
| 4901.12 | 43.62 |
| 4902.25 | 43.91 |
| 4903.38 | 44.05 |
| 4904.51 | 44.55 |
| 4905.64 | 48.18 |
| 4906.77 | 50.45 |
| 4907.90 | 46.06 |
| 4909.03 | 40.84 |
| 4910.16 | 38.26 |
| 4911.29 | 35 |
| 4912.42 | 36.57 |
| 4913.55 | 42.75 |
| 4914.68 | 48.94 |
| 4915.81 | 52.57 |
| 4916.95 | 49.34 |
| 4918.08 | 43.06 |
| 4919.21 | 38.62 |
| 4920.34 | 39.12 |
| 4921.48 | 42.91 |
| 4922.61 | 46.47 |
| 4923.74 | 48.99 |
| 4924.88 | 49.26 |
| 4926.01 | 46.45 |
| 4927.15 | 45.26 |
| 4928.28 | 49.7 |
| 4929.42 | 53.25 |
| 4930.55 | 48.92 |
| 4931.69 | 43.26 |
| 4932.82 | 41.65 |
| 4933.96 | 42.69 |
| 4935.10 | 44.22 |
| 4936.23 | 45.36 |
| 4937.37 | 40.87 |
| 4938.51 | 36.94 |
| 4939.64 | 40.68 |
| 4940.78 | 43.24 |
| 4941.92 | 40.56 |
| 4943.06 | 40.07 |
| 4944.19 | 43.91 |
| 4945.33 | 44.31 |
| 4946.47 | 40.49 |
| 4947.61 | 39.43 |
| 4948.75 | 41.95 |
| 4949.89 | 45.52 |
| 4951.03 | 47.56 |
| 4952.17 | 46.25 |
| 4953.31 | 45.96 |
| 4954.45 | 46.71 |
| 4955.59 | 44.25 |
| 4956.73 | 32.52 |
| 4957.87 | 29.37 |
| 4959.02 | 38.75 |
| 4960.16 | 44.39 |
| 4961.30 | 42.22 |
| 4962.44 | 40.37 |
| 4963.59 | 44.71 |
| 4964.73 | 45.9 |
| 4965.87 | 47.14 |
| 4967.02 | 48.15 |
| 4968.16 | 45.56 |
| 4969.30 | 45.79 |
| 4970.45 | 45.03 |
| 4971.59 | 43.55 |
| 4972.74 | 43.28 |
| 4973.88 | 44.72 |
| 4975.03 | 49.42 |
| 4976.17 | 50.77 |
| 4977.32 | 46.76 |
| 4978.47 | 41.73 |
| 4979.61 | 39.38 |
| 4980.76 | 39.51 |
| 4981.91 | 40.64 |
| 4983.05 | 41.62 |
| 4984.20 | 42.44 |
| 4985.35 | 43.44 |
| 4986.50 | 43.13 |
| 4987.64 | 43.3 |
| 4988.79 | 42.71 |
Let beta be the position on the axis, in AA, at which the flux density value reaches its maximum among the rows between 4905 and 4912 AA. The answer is 4906.77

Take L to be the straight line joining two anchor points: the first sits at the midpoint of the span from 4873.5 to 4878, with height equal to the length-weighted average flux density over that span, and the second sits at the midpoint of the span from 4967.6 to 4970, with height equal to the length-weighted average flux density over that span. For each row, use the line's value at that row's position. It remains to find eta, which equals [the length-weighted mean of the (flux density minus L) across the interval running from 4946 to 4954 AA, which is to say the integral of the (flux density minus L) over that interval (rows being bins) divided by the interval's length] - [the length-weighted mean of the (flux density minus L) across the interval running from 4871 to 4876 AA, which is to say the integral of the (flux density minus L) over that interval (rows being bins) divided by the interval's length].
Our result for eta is -2.8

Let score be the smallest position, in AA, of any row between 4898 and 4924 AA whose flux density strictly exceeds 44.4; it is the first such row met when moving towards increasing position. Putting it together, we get 4898.87 AA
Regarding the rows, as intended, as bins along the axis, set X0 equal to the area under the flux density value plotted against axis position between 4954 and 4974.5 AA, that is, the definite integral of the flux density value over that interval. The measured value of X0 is 879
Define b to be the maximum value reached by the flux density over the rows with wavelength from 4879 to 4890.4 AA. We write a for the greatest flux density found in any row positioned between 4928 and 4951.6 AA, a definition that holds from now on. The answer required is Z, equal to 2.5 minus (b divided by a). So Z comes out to 1.60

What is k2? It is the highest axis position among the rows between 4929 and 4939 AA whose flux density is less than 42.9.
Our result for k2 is 4938.51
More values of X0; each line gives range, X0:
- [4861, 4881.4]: 857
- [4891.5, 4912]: 903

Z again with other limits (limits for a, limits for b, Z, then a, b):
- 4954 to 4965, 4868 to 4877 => 1.50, 46.71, 46.92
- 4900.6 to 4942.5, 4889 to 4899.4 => 1.60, 53.25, 48.17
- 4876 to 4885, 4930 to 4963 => 1.48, 47.8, 48.92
